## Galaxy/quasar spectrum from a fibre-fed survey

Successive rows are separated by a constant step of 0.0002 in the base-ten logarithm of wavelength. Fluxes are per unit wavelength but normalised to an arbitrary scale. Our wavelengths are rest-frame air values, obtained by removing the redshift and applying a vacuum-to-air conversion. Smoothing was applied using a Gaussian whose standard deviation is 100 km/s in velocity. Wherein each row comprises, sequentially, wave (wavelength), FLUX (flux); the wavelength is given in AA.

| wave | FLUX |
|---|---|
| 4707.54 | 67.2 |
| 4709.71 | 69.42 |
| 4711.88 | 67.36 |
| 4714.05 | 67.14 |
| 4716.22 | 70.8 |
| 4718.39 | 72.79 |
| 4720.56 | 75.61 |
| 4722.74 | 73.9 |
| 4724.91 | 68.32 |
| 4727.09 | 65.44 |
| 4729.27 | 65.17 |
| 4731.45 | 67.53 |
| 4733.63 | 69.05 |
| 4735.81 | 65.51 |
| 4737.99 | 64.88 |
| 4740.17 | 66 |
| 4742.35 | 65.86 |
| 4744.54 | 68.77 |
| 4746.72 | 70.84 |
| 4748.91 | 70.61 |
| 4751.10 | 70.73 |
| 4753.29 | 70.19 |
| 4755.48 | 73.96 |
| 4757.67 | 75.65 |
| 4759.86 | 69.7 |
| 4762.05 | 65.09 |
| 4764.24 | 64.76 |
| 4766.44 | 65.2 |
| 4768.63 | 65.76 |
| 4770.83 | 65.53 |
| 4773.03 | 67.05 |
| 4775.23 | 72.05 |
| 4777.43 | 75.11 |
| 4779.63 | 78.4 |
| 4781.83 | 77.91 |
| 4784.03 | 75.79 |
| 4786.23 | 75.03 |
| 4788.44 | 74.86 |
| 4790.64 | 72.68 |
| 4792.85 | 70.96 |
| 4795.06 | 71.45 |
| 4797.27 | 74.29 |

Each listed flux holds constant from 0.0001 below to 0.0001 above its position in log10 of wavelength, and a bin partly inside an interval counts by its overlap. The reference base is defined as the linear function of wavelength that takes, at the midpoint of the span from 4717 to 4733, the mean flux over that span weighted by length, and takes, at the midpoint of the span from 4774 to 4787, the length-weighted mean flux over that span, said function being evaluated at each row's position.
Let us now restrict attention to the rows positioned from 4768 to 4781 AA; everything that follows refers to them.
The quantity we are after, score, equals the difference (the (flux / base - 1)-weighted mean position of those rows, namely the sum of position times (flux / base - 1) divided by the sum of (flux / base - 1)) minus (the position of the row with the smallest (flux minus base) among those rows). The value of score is -0.4 AA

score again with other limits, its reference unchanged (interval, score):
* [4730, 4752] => 2.0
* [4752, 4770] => 0.4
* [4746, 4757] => -3.4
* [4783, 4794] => -2.0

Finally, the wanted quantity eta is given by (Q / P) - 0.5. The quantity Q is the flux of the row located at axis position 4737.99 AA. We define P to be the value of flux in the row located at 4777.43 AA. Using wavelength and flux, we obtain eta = 0.36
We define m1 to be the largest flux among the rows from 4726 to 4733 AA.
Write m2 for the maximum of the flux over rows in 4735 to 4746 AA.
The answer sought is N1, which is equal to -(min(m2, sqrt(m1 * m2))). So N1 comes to -68.1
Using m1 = 67.53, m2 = 68.77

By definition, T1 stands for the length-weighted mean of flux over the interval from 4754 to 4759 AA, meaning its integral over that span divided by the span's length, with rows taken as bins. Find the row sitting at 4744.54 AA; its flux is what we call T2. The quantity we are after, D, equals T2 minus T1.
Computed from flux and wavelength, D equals -5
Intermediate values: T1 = 74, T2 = 68.77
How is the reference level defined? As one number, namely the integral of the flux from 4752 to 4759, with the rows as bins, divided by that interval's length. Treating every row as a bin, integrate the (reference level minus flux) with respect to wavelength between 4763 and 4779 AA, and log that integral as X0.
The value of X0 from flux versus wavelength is 78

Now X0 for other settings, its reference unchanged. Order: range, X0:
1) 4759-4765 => 40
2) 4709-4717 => 36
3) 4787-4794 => 1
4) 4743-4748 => 18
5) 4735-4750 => 83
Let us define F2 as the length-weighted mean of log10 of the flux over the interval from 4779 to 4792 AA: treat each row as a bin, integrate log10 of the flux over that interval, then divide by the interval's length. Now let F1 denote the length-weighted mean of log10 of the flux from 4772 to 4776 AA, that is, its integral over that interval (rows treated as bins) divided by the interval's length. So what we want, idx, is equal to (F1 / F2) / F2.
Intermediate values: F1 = 1.840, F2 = 1.88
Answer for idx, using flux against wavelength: 0.521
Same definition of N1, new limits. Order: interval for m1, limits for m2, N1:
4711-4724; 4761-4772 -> -65.8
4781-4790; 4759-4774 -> -69.7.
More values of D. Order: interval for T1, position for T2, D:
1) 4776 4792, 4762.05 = -10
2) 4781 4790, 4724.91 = -7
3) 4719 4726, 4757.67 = 3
